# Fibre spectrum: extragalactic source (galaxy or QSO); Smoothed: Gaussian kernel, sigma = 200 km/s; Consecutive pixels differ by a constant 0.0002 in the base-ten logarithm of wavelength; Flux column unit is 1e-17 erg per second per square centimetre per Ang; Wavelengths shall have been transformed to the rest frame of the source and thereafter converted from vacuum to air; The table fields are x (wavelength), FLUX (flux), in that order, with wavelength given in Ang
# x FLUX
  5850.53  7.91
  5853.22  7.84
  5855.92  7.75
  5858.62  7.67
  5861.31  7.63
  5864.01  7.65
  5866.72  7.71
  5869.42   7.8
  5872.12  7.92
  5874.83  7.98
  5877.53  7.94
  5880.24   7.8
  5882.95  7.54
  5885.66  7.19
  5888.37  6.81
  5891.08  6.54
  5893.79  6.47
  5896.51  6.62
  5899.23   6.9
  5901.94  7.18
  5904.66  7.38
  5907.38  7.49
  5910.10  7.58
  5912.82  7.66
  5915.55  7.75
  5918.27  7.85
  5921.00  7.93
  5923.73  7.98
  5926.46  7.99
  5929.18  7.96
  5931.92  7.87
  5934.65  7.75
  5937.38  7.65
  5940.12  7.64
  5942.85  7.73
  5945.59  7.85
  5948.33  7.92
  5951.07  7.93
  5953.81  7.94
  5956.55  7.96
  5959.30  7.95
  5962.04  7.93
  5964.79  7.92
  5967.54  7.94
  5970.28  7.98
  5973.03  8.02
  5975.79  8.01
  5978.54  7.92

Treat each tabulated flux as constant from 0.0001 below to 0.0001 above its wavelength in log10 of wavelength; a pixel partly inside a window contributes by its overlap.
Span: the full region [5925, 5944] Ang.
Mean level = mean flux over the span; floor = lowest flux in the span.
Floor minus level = -0.16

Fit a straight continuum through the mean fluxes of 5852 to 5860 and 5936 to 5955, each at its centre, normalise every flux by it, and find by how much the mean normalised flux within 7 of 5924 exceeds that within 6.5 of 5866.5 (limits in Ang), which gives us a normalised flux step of 0.021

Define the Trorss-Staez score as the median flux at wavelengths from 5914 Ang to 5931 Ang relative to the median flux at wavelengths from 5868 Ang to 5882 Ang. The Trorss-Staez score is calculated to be 1.00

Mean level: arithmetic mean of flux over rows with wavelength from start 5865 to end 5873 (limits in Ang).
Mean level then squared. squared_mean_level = 61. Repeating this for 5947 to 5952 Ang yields 63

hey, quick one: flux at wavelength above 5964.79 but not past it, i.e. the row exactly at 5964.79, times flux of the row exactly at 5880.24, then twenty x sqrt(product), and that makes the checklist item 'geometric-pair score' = 157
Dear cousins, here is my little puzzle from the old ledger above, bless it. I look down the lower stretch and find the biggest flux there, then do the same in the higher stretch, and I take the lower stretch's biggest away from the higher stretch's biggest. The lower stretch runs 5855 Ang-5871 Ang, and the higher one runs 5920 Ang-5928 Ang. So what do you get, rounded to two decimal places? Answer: 0.19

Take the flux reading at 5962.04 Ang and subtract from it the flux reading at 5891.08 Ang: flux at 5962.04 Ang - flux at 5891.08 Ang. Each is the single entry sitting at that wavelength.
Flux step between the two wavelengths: 1.4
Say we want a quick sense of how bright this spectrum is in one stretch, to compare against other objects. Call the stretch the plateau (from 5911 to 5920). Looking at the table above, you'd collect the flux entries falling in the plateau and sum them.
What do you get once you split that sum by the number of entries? 7.75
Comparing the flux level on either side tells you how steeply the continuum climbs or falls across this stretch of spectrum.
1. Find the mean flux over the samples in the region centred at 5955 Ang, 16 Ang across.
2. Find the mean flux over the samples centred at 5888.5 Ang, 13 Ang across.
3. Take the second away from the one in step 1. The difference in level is 1.0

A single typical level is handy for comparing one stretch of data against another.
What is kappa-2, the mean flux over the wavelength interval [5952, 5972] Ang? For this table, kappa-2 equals 7.95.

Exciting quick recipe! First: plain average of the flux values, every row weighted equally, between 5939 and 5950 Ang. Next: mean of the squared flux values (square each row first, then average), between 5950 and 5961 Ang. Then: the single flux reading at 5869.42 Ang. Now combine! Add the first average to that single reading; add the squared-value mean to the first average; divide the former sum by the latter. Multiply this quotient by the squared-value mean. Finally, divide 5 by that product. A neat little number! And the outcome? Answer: 0.360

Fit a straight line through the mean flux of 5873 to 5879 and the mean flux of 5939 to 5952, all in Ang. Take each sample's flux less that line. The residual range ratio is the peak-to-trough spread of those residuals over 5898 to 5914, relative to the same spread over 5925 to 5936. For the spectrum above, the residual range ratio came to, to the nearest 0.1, 3.5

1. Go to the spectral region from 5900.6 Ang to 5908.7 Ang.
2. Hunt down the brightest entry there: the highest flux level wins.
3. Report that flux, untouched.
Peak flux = 7.49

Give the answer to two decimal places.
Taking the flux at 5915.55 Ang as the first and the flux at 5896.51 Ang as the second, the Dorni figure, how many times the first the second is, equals 0.85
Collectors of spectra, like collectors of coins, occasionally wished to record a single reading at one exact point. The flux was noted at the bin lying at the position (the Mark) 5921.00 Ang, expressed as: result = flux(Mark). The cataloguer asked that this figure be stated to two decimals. 7.93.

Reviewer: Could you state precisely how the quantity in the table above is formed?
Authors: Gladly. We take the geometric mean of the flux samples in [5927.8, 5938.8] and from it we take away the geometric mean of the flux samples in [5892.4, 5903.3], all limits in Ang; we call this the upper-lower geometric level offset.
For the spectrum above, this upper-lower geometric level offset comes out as 1.0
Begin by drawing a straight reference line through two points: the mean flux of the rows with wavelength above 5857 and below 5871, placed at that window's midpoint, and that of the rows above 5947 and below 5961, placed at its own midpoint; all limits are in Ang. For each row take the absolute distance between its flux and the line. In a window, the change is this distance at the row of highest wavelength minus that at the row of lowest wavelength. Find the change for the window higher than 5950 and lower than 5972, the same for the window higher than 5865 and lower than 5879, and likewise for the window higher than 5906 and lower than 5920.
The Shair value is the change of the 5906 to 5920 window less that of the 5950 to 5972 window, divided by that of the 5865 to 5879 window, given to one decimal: -1.6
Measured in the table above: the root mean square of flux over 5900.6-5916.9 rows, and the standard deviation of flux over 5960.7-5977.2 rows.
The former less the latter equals 7.47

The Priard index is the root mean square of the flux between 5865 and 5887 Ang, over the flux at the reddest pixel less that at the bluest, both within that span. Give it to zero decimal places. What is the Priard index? -15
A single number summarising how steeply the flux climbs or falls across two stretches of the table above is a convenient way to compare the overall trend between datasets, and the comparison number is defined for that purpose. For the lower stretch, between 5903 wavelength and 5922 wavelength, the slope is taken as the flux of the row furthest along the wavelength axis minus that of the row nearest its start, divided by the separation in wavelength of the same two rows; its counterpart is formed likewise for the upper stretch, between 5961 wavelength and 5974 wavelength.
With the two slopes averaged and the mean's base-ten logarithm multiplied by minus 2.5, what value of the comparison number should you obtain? 4.2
